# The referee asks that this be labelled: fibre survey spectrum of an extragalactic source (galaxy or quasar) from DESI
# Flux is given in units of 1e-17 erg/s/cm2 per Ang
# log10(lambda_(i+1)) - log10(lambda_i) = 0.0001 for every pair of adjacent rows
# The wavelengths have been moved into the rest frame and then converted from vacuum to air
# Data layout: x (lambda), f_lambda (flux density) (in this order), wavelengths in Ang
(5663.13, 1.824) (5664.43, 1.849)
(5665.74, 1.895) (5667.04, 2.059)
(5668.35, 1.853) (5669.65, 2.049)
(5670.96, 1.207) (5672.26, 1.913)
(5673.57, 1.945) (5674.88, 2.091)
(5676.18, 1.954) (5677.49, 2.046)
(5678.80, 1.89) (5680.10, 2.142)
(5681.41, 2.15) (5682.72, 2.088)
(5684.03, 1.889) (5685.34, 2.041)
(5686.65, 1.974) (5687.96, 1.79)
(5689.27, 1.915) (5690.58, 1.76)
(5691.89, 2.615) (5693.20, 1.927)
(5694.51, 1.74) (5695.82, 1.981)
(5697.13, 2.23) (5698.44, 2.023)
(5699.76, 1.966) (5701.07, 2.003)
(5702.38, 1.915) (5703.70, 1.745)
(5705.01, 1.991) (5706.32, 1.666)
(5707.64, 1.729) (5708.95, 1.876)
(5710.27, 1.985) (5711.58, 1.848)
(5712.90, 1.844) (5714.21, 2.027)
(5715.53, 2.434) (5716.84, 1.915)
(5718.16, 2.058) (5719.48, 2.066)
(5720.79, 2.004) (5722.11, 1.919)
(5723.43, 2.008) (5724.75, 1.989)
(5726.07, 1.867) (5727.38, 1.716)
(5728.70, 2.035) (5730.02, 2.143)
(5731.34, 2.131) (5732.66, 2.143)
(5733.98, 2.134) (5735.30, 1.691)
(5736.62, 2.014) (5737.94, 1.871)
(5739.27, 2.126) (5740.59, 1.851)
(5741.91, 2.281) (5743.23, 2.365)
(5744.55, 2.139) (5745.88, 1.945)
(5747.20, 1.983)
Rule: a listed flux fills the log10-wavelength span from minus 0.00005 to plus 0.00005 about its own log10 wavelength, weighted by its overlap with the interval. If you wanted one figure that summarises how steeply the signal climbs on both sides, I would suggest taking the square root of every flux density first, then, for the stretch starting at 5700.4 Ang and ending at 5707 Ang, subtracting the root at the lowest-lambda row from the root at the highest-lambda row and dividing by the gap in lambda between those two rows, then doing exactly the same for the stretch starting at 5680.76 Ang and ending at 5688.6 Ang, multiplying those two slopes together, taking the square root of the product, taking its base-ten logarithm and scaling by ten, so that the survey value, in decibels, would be -16.7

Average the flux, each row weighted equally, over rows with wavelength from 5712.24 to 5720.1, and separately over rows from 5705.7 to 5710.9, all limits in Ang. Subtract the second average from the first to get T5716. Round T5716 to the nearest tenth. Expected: 0.2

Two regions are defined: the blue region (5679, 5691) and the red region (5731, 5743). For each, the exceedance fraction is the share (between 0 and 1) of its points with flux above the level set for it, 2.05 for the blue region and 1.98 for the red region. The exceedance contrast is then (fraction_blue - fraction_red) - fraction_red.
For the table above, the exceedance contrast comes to -1.0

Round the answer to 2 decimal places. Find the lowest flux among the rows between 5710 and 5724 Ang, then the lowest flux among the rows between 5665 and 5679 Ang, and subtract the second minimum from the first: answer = 0.64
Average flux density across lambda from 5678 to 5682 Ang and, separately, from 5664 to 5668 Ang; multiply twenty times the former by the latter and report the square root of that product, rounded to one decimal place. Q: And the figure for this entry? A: 8.9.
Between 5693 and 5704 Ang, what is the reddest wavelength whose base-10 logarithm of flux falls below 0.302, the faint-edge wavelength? 5703.70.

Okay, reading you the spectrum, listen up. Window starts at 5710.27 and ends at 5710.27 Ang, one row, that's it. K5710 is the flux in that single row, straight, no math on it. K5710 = 1.985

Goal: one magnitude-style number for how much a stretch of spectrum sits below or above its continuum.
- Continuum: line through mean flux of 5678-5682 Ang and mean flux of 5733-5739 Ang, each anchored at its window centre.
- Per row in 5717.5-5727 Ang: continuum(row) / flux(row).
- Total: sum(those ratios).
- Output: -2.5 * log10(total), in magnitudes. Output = -2.1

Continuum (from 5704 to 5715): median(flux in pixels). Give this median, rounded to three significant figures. 1.86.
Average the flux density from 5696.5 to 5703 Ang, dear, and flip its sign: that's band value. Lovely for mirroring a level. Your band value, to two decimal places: -2.03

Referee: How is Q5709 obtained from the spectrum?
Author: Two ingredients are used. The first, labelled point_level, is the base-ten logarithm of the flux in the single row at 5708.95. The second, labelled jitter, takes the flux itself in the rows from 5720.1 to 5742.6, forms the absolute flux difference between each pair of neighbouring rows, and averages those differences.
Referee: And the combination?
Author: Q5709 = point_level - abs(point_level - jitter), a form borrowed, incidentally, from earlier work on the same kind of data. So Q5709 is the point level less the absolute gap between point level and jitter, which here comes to 0.17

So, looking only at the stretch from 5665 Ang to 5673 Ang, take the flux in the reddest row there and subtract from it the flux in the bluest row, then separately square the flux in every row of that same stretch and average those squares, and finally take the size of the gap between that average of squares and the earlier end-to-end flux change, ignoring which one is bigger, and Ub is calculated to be 3.41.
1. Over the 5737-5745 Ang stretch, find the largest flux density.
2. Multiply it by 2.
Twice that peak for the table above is 4.7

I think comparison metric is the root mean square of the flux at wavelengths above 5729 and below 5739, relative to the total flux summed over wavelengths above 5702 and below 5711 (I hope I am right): 0.157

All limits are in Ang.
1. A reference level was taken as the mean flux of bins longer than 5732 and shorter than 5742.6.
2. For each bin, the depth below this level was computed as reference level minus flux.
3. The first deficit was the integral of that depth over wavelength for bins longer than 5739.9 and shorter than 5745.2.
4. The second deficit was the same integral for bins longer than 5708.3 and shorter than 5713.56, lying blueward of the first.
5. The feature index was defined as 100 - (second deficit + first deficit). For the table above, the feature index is 100.1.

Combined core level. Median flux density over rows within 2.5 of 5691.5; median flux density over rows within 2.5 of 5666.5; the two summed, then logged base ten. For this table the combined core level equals 0.579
